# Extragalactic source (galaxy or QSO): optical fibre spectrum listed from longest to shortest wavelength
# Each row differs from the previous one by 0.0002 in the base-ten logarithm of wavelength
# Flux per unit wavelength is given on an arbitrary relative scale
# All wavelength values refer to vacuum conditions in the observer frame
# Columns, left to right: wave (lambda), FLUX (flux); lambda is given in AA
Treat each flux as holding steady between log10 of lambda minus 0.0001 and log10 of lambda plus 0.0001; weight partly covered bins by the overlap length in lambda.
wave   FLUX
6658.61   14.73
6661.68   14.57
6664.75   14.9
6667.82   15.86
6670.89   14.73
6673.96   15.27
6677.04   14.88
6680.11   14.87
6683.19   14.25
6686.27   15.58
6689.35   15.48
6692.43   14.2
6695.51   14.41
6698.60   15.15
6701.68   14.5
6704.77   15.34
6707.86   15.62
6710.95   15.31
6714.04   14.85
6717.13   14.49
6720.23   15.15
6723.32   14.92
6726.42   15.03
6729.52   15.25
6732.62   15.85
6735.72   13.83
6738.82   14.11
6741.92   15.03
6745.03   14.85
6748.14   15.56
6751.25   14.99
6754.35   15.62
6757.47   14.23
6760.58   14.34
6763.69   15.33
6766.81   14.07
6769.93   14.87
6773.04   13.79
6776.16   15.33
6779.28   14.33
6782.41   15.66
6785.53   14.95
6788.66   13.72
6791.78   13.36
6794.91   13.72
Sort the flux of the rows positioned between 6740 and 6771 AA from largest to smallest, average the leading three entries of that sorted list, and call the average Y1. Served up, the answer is 15.5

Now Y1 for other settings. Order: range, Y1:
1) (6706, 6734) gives 15.6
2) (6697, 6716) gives 15.4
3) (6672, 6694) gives 15.4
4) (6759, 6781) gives 15.2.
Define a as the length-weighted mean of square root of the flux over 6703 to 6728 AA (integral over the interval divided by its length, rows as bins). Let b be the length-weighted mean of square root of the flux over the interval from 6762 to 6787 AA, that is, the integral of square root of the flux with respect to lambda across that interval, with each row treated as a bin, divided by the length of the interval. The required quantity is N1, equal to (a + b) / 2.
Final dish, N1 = 3.864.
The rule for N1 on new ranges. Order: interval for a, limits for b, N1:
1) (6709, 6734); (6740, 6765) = 3.878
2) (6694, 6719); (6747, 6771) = 3.861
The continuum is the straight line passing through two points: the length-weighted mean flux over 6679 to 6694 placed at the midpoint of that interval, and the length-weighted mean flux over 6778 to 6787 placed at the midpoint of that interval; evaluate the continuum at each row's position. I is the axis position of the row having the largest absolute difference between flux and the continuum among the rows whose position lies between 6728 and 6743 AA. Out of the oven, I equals 6735.72 AA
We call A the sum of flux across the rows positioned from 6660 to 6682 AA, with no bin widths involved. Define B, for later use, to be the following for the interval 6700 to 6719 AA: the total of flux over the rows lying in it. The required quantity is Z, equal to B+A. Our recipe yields 195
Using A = 105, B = 90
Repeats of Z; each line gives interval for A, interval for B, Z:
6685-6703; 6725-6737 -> 149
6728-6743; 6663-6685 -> 179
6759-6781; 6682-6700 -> 191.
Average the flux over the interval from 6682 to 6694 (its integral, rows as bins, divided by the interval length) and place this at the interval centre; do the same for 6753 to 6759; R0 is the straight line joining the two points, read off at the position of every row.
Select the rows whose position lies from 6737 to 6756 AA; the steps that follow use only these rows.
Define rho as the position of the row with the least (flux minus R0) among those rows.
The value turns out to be 6738.82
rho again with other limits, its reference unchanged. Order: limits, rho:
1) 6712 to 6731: 6717.13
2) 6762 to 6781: 6773.04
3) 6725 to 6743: 6735.72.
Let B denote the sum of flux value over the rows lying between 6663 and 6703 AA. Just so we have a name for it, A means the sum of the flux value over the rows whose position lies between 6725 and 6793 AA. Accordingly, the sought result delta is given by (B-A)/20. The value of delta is -7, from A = 324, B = 194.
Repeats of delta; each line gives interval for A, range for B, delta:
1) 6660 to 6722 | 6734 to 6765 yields -8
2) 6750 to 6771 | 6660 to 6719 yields 9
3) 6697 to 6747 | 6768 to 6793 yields -6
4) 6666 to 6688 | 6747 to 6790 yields 5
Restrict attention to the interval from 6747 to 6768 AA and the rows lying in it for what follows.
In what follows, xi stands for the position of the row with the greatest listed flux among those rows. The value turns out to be 6754.35 AA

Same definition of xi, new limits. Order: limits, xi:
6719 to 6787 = 6732.62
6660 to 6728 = 6667.82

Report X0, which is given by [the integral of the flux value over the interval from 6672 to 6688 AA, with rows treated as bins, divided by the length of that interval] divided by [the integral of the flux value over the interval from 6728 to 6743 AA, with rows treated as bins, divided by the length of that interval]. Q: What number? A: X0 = 1.010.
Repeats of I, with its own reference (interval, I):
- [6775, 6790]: 6788.66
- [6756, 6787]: 6773.04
